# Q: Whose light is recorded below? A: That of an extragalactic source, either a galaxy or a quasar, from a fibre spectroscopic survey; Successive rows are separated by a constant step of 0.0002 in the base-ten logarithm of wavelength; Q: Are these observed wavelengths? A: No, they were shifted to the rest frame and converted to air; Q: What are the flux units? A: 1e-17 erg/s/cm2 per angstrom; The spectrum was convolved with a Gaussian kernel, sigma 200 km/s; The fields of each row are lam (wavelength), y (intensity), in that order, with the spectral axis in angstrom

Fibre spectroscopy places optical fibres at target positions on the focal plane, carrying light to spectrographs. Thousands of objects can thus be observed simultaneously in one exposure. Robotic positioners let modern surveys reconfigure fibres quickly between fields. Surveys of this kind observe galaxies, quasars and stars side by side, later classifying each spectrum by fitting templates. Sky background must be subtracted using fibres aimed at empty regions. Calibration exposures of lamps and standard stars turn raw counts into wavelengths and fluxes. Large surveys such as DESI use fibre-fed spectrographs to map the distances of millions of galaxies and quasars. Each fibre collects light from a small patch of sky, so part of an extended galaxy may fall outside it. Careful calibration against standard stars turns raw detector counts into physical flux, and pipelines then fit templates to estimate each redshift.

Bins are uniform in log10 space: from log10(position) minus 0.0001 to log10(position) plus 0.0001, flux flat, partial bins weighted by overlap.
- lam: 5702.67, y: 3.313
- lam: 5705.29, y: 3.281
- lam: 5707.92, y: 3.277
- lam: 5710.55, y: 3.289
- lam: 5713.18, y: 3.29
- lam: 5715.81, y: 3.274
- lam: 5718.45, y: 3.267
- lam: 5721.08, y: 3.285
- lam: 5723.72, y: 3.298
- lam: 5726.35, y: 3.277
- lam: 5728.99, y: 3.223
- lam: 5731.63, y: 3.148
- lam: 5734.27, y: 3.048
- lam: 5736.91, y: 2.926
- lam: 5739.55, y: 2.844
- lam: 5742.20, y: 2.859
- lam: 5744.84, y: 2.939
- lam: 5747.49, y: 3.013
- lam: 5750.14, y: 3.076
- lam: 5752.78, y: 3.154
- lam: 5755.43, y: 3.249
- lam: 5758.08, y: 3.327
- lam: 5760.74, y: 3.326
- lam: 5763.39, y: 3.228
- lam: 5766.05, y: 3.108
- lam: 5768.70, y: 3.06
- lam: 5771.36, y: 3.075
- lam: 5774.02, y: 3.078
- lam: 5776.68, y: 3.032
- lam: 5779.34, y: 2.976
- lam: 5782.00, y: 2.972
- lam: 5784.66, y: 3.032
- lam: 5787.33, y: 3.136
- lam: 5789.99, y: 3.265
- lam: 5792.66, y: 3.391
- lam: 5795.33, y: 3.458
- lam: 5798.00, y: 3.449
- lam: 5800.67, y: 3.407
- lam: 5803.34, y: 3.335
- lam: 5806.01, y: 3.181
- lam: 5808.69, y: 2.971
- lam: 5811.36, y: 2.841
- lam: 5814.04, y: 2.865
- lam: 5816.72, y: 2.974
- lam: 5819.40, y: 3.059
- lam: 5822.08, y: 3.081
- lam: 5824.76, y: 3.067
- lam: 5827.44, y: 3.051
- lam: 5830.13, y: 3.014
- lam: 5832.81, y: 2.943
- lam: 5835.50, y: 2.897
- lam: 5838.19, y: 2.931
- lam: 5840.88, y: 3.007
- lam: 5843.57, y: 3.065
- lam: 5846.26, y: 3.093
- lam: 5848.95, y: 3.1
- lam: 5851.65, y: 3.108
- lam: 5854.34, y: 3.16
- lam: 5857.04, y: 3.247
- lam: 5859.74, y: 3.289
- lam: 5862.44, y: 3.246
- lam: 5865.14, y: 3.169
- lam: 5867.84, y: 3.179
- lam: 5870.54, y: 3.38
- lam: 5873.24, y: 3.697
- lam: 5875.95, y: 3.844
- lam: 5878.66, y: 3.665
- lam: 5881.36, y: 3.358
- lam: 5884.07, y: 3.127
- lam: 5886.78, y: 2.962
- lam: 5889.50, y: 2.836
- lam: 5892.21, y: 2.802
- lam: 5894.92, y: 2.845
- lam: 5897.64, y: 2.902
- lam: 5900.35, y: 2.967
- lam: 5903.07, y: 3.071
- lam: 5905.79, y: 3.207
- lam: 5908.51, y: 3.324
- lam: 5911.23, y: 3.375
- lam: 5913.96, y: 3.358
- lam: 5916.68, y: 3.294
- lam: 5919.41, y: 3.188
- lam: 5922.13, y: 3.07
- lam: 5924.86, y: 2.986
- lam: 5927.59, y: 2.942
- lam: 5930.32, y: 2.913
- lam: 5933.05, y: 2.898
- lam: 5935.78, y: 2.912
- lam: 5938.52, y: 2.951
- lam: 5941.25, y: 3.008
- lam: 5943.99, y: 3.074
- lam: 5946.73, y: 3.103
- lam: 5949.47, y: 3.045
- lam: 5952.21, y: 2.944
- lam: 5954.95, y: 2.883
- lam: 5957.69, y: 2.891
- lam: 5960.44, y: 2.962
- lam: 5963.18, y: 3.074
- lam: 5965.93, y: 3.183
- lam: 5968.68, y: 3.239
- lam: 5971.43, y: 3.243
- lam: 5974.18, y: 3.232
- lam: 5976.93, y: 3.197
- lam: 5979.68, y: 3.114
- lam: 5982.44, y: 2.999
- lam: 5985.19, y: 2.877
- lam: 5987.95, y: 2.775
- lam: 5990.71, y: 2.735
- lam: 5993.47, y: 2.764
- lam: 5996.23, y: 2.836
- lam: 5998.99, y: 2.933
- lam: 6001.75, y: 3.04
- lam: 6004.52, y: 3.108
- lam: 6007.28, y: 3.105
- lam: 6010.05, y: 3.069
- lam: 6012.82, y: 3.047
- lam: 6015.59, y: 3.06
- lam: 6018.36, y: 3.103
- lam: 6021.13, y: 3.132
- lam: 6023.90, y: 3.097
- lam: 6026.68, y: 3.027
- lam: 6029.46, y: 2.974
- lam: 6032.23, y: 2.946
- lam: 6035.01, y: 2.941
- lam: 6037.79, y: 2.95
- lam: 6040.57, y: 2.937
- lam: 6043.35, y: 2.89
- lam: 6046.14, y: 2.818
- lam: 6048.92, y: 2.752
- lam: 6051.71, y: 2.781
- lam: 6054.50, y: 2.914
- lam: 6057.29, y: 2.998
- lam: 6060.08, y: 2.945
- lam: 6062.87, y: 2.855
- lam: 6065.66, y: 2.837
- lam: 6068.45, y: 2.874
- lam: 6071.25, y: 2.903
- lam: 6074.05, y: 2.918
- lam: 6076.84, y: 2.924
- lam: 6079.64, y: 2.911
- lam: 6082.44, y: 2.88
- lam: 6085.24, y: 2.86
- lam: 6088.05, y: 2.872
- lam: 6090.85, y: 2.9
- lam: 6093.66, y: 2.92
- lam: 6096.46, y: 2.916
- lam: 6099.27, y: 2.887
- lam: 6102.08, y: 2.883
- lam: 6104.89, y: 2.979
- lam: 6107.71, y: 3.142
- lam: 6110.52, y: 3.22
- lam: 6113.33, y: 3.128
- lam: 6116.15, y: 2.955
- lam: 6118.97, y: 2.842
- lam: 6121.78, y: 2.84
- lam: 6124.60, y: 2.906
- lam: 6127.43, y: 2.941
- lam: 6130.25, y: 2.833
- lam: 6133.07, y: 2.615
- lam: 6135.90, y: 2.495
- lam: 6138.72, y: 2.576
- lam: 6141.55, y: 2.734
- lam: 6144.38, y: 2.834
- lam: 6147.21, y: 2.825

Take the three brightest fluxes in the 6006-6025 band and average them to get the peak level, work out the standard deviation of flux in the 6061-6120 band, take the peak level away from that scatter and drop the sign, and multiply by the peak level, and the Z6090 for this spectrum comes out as 9.4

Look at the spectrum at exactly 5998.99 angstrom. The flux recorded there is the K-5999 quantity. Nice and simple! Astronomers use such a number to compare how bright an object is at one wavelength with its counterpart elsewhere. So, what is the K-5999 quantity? 2.933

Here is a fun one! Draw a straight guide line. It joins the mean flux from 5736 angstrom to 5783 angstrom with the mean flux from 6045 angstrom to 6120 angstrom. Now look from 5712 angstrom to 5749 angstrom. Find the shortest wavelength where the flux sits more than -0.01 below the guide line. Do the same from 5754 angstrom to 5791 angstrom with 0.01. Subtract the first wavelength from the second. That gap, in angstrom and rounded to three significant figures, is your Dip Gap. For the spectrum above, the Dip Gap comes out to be 42.4 angstrom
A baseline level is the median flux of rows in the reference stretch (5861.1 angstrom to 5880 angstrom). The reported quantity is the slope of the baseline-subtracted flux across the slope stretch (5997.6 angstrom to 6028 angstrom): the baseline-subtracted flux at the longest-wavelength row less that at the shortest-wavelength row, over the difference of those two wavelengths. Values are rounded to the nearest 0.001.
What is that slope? 0.003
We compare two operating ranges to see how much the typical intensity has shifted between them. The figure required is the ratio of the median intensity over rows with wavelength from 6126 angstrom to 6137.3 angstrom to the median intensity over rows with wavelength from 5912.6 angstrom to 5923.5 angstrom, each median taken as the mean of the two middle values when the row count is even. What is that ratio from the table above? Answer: 0.84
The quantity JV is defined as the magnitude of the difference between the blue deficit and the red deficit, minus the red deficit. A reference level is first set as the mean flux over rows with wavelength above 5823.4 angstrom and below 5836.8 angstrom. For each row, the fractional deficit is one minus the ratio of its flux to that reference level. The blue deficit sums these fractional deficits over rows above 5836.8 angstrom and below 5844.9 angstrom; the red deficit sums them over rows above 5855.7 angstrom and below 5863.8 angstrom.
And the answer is 0.53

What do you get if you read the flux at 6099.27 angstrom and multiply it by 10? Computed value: 28.9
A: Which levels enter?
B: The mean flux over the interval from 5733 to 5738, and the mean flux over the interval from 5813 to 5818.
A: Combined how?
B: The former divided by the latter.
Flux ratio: 1.02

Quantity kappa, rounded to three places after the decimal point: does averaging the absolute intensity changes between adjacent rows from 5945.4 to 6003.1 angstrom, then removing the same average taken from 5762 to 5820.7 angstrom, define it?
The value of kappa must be -0.007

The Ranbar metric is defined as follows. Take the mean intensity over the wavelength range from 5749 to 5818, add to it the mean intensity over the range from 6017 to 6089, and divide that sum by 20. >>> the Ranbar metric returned 0.304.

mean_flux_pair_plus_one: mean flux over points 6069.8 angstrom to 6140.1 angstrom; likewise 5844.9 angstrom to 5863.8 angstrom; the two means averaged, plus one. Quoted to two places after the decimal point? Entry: 4.03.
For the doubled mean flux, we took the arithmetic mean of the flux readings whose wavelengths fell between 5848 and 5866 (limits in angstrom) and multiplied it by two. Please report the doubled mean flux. 6.38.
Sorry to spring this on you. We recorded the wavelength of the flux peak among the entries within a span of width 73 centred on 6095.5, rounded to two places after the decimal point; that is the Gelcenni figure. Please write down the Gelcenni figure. 6110.52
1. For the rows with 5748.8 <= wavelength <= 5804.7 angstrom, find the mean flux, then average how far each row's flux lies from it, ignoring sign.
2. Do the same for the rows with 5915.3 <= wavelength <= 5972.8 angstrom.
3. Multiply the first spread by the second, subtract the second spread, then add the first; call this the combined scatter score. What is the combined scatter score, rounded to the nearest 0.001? 0.047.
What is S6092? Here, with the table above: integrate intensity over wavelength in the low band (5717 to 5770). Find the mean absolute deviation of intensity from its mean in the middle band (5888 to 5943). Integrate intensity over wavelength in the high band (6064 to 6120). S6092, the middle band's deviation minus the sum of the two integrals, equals -330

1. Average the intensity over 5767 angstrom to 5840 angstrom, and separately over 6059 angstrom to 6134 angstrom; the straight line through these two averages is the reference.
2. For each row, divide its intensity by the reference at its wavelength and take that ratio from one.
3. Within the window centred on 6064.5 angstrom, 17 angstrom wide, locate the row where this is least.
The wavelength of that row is 6057.29 angstrom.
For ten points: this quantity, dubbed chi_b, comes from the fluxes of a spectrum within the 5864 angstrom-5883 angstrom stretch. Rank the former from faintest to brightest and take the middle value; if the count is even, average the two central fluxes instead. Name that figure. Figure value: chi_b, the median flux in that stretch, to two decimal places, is 3.38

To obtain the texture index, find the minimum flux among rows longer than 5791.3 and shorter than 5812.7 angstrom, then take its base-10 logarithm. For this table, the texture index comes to 0.453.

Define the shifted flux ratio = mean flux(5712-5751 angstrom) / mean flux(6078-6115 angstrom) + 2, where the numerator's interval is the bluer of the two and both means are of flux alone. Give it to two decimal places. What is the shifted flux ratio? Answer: 3.05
